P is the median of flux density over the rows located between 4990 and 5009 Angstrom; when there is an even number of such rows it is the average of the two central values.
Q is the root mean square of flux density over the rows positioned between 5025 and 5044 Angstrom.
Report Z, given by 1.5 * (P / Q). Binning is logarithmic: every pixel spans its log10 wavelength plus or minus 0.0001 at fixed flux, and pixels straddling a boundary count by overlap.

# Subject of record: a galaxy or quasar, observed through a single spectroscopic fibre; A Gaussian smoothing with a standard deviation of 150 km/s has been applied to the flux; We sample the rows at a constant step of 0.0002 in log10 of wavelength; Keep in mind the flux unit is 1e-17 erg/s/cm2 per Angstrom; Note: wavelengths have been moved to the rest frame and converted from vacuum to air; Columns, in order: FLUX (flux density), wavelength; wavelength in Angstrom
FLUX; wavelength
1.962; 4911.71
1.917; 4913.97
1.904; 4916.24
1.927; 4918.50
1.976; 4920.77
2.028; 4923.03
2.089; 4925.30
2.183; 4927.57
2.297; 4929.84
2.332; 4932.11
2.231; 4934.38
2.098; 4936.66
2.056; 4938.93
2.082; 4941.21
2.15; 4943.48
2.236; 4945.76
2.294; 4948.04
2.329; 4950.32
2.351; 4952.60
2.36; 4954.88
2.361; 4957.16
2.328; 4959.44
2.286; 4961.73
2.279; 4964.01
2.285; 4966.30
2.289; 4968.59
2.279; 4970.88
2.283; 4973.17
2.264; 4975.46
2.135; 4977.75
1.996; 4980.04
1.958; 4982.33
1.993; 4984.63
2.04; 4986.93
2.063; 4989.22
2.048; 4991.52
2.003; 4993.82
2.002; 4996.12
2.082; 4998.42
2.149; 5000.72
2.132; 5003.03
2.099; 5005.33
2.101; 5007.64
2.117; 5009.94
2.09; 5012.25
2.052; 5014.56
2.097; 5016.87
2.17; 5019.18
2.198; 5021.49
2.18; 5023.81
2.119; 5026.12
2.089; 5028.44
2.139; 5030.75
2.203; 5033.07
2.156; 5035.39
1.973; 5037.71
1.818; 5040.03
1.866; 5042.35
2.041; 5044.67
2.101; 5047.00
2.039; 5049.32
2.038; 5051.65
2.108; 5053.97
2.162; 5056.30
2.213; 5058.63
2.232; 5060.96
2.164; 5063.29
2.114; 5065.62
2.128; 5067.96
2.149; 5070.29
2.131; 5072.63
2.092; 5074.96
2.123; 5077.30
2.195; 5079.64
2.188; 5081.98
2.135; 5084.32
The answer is 1.53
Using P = 2.09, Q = 2.05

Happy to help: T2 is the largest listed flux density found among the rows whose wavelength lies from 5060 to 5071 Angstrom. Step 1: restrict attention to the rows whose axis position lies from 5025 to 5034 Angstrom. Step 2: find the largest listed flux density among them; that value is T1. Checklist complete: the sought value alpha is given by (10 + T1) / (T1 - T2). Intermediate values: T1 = 2.203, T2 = 2.232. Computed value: -421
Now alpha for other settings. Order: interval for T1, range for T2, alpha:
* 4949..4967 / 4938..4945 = 59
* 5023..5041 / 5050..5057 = 298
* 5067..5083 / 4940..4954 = -78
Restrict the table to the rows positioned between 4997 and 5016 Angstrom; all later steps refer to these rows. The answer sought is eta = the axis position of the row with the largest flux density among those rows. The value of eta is 5000.72 Angstrom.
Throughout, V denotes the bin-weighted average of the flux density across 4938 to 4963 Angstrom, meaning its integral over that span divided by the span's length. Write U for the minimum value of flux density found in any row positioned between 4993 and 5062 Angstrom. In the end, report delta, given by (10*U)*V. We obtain 41.1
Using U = 1.818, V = 2.26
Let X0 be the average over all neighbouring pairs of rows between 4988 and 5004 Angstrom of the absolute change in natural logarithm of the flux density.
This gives 0.018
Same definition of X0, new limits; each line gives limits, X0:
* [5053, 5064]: 0.022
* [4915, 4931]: 0.031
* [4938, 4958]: 0.017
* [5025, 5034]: 0.022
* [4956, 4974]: 0.007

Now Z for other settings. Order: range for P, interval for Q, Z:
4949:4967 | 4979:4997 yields 1.73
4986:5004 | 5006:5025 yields 1.45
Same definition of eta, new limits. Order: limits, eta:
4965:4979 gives 4968.59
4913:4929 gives 4927.57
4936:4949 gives 4948.04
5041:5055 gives 5053.97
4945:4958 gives 4957.16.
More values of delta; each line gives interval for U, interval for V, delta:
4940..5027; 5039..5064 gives 40.6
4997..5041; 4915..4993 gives 39.4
